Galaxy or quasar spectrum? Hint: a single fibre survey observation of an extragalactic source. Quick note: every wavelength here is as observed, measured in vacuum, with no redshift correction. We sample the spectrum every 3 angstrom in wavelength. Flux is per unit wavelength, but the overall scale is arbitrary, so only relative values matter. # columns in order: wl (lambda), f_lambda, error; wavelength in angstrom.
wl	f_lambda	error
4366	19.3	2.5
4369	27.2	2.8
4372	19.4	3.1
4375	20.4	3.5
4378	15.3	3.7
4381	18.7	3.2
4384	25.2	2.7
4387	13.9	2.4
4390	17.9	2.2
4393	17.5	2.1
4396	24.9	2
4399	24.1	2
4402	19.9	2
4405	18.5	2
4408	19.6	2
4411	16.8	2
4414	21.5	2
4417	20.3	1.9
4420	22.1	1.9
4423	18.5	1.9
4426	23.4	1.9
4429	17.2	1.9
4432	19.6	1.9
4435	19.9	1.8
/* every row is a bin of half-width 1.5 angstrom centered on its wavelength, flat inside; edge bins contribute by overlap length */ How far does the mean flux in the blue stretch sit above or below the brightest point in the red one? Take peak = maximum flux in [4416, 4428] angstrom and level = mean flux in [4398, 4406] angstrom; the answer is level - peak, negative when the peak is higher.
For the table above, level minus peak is -2.6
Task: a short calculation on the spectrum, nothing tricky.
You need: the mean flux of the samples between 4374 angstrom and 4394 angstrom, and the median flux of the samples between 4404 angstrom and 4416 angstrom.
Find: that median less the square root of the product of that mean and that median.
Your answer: 0.3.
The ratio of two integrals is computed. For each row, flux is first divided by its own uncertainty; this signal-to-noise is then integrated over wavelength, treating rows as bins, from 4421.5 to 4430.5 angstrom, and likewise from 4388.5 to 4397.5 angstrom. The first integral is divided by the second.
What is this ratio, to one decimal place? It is 1.1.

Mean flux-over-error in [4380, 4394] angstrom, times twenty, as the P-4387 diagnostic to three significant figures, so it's 150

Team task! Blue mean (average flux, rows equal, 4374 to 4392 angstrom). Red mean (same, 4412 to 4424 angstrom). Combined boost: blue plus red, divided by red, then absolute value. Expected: 1.90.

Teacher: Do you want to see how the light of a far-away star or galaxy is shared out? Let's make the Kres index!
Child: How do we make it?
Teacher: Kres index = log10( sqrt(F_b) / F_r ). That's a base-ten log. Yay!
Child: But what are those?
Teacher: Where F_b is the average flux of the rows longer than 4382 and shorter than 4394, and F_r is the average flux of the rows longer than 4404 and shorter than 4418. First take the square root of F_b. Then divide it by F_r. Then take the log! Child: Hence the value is -0.651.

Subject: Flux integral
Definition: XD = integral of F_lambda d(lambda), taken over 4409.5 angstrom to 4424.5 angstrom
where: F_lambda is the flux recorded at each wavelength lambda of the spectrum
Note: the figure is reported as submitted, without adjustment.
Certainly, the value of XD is 298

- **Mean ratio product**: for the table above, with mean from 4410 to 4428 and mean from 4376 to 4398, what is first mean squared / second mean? 22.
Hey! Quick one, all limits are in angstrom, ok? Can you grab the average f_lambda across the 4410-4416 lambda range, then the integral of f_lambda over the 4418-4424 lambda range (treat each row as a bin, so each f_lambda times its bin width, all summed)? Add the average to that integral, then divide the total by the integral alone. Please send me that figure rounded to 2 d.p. 1.16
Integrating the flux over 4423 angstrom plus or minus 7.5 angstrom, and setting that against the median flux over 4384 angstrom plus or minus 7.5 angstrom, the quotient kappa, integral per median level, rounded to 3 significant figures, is 17.0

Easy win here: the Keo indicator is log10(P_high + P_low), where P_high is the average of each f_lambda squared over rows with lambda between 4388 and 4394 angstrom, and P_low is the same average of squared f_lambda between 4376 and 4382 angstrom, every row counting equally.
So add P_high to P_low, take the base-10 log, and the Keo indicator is 2.78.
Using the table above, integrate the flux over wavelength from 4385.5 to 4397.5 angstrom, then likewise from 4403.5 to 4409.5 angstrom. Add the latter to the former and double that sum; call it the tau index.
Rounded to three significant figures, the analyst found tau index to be 674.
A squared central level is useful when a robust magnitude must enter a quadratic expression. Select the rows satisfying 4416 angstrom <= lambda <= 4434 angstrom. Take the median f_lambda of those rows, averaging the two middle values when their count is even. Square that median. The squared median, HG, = 398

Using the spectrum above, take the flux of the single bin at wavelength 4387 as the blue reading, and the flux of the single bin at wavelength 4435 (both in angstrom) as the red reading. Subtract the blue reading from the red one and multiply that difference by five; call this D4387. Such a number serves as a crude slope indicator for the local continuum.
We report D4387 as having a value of 30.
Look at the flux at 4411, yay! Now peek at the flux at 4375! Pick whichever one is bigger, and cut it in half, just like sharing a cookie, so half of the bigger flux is 10.2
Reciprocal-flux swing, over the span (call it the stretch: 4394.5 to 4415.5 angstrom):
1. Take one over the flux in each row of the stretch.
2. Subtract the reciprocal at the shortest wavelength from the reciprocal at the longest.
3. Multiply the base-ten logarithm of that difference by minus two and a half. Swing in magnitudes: 5.5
